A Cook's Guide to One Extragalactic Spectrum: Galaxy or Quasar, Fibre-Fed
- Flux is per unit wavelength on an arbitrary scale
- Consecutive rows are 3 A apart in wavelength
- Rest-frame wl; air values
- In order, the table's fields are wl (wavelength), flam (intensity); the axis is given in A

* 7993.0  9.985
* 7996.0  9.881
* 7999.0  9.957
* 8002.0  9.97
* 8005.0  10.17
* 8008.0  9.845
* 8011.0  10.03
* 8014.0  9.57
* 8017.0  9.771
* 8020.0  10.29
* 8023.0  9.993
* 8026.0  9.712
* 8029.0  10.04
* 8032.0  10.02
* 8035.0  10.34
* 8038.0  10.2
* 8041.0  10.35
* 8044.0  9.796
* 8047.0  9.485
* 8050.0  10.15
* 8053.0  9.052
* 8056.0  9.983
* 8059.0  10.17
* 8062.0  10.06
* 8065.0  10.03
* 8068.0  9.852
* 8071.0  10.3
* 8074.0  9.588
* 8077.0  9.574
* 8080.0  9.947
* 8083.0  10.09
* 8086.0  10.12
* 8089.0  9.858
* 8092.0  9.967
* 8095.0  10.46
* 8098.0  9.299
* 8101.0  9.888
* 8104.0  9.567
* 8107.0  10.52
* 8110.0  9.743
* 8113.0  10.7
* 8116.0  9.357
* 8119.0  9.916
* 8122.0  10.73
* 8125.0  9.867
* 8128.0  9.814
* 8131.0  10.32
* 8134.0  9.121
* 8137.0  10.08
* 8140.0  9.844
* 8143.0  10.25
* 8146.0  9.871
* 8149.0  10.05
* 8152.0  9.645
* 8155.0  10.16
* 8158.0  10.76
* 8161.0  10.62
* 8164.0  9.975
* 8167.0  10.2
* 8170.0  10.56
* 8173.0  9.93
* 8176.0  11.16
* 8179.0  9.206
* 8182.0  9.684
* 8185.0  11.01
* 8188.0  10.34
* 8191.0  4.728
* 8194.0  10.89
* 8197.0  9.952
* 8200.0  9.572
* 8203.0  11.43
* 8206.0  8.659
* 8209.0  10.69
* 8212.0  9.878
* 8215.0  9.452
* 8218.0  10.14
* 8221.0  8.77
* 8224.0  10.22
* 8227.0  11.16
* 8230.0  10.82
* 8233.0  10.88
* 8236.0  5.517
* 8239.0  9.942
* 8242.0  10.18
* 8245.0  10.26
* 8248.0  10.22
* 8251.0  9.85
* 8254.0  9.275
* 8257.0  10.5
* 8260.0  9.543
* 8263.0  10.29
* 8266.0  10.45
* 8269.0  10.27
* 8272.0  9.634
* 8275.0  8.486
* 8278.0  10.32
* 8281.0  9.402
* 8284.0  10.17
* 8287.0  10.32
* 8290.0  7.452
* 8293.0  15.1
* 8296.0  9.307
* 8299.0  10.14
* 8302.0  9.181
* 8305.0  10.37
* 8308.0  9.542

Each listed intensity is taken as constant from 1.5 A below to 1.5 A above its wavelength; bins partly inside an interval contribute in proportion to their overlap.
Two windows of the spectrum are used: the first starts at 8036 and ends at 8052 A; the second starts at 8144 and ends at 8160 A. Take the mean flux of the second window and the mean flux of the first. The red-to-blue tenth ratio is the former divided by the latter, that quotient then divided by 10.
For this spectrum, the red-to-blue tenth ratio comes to 0.101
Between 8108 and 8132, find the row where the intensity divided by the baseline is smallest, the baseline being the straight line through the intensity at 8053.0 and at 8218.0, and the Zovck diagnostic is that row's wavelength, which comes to 8116.0 A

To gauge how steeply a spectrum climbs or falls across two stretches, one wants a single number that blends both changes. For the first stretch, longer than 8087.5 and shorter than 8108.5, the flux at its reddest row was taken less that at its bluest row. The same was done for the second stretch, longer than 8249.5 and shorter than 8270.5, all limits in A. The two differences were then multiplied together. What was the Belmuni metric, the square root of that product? 0.5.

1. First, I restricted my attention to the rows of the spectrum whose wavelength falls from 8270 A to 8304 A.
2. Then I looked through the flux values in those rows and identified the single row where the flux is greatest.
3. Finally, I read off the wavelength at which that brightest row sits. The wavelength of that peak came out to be 8293.0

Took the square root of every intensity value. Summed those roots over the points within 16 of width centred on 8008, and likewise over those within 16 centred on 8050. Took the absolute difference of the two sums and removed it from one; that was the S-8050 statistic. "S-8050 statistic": 0.8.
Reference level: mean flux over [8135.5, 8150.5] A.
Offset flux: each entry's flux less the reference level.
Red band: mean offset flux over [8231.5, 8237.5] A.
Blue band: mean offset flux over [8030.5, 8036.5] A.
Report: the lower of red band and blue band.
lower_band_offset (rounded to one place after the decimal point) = -1.8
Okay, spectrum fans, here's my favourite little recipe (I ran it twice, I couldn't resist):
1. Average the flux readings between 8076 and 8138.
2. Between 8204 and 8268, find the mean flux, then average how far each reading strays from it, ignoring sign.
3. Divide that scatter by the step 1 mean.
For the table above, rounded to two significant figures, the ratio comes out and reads 0.075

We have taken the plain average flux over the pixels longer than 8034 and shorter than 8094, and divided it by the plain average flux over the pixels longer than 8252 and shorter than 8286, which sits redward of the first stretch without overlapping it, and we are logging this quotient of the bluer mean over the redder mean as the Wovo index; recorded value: 1.01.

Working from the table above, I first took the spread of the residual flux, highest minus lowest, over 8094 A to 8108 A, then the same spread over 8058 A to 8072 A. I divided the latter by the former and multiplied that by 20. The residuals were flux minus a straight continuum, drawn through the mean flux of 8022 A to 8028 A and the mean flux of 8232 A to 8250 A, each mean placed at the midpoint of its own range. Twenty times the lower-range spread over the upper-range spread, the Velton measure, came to 7.3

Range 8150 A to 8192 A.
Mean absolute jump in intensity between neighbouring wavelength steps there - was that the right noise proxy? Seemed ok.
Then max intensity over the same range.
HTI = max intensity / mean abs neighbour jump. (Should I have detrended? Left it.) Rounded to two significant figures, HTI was 10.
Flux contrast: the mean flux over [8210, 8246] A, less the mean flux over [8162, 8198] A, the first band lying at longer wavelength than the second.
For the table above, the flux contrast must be 0.0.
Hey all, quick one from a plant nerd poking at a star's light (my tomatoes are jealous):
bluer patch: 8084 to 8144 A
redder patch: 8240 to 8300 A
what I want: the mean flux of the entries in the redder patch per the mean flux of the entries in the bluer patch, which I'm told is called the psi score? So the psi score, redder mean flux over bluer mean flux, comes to 1.01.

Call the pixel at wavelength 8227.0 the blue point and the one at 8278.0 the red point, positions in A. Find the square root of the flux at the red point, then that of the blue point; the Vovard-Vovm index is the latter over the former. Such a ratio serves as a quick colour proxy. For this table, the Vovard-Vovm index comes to 1.04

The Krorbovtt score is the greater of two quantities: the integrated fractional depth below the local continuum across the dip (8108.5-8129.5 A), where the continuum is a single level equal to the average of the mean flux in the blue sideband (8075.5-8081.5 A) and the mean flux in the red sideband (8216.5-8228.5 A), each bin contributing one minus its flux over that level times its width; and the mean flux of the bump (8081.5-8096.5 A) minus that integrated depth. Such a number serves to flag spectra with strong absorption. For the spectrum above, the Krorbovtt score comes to 10.3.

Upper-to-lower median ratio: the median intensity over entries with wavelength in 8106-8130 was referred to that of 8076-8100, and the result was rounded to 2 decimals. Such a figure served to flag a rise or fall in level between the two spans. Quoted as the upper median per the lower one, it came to 0.99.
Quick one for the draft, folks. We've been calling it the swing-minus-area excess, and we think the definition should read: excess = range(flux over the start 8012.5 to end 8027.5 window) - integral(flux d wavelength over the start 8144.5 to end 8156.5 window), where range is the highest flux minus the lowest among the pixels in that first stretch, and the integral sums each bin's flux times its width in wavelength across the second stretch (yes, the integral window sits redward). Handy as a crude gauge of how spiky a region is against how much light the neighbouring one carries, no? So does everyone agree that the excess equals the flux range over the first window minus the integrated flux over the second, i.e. -118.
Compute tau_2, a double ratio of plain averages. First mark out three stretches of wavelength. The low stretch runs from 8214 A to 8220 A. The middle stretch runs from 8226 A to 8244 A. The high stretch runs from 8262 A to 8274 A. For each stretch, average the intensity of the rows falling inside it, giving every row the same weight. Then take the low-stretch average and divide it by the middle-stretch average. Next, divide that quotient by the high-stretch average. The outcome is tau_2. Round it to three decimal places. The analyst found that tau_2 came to 0.099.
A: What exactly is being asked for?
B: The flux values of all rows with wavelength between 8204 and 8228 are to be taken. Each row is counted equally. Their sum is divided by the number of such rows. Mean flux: 9.9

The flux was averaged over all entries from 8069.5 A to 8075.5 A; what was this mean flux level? 9.9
